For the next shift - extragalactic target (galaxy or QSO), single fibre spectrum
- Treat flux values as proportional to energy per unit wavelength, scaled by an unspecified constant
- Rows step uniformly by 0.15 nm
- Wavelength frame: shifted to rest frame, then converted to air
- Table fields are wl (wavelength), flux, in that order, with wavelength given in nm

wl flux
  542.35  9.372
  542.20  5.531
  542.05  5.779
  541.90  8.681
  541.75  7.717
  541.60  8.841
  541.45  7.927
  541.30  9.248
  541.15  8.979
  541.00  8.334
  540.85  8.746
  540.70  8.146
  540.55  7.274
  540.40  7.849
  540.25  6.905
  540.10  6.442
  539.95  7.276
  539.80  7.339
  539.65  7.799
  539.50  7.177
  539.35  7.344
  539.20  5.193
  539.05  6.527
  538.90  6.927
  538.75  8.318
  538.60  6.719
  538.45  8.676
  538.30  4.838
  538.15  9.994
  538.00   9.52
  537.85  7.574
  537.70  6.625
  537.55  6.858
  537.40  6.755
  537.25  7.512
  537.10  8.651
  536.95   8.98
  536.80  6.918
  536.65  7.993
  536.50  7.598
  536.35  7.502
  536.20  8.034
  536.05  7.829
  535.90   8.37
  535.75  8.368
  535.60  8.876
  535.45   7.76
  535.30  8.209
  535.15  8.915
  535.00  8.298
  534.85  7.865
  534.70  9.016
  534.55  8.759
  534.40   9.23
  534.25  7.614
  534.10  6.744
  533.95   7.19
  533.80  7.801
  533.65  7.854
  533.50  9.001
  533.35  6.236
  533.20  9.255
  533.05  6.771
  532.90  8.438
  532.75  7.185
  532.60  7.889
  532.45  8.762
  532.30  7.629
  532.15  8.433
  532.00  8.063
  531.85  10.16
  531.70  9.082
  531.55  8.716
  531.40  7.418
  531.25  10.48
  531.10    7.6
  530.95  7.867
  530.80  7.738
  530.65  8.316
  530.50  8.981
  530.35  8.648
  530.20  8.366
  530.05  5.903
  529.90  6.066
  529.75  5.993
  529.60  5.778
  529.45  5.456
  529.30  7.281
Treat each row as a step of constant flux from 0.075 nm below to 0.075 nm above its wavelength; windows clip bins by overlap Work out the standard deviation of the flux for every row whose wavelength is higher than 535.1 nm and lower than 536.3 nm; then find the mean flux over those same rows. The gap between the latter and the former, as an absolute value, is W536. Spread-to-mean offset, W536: 7.9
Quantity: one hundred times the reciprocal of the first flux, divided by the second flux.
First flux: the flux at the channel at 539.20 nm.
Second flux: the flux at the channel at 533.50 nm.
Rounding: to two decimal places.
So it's 2.14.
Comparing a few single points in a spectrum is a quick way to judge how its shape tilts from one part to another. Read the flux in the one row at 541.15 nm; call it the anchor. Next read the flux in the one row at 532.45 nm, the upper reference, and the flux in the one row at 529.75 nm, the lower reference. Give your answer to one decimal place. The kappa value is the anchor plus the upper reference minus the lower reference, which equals 11.7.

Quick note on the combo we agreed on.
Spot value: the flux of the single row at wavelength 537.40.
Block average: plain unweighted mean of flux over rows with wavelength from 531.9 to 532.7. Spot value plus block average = 14.9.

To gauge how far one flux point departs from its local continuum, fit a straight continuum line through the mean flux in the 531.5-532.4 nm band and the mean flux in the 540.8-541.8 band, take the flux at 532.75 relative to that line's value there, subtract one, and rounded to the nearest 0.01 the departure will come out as -0.17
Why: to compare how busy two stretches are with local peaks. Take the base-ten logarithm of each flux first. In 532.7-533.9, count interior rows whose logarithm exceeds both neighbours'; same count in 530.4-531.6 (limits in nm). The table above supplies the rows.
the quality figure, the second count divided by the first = 0.67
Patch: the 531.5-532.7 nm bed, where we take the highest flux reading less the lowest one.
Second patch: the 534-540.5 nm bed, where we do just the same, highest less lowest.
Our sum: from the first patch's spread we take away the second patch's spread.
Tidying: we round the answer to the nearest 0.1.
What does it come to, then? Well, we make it -2.6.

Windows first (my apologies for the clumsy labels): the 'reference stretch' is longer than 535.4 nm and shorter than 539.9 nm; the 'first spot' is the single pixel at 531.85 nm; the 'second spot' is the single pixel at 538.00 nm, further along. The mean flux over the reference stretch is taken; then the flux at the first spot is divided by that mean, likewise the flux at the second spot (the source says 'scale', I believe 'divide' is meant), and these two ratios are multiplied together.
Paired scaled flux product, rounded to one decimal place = 1.7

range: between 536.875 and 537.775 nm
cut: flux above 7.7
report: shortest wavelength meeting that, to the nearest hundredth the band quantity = 536.95 nm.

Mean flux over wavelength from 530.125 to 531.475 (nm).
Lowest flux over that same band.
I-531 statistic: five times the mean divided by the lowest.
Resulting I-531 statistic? 5.6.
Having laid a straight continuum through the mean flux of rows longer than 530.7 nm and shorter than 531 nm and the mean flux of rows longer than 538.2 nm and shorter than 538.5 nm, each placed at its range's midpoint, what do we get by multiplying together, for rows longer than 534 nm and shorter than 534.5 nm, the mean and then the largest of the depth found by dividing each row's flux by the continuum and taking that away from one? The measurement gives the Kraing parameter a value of -0.006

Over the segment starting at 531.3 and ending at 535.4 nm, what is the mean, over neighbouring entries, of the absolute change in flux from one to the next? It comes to 1.1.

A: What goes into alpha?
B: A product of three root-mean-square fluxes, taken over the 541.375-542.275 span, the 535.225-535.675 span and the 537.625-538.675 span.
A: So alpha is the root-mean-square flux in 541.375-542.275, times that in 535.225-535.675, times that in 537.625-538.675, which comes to 492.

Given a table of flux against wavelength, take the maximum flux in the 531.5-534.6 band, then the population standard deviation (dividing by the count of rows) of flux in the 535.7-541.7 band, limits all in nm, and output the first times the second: 11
